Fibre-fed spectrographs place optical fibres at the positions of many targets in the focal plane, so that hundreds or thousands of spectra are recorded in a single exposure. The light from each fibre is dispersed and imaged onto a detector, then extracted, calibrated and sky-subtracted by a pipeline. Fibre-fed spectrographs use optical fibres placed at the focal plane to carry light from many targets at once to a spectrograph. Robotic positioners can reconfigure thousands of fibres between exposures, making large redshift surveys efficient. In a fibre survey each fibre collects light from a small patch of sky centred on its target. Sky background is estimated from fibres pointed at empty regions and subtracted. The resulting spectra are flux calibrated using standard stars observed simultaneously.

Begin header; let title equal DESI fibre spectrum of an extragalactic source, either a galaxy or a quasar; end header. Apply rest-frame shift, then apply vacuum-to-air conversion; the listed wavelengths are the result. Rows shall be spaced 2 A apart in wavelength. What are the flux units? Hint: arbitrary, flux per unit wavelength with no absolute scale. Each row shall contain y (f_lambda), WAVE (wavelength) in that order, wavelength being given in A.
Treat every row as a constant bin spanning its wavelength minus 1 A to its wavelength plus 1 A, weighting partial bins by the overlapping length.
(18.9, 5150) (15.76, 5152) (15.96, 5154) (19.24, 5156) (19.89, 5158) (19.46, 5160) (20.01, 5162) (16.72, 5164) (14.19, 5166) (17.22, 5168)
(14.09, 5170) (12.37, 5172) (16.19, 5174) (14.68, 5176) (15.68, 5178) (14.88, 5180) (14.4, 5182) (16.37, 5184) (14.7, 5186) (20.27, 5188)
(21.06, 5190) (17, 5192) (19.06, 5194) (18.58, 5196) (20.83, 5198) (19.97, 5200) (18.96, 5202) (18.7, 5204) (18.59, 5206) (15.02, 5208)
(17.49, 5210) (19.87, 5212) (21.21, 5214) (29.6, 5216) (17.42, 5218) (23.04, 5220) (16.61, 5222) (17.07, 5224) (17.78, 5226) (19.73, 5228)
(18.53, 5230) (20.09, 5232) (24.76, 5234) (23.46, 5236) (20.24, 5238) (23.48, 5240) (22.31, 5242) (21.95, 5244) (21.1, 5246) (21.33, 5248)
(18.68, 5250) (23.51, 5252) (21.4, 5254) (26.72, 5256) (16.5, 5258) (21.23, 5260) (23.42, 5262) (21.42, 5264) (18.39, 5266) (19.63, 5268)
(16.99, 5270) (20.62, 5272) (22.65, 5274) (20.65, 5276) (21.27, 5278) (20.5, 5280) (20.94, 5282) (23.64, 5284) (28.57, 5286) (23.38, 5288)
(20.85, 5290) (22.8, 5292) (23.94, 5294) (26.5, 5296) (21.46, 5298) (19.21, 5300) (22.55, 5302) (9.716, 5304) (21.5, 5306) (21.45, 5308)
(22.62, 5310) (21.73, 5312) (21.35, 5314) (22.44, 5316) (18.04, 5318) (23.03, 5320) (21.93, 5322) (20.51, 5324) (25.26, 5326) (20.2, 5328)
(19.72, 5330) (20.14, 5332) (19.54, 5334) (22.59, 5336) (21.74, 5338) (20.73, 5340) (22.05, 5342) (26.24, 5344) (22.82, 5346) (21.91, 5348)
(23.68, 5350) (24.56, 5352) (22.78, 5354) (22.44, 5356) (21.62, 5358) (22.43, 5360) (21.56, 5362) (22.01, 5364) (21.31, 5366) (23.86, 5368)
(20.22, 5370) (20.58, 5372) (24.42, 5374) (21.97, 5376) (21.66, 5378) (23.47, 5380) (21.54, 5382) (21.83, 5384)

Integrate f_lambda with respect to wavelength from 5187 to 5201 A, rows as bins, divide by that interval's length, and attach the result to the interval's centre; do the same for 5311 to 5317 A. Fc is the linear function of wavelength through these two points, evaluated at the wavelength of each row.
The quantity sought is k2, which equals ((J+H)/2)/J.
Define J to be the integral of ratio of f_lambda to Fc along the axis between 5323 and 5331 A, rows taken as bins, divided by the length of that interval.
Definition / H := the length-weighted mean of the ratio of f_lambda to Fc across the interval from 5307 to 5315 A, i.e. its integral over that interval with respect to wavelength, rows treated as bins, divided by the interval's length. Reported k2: 1.02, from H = 1.00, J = 0.97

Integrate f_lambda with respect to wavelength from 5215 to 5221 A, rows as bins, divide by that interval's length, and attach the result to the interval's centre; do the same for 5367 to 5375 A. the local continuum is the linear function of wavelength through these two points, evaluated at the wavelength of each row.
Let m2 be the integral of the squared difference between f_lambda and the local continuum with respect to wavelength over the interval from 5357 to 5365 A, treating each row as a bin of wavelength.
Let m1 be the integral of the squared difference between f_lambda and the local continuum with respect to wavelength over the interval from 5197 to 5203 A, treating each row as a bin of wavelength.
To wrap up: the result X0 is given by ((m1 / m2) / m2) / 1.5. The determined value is 8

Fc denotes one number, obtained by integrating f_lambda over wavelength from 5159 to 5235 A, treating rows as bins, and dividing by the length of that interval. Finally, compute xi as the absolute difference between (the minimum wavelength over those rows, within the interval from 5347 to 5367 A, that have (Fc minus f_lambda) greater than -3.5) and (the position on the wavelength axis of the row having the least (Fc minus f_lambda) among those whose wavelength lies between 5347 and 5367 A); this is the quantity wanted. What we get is 6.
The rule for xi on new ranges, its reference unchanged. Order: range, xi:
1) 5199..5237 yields 16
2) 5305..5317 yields 4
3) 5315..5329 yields 8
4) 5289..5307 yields 6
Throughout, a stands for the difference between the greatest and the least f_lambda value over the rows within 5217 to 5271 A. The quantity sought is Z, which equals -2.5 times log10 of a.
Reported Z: -2.52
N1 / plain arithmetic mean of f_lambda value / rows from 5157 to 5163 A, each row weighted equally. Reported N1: 19.8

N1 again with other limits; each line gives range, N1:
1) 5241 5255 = 21.5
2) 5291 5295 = 23.4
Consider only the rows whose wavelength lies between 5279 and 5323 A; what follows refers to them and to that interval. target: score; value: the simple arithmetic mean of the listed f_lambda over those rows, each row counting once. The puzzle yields 21.7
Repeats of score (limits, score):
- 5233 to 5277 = 21.4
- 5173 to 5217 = 18.3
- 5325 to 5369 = 22.2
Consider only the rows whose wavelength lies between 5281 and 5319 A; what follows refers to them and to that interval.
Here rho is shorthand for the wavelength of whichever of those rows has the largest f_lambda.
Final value 5286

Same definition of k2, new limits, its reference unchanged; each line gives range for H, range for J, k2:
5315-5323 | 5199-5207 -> 1.00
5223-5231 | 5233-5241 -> 0.90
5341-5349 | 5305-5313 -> 1.02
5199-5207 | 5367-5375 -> 1.00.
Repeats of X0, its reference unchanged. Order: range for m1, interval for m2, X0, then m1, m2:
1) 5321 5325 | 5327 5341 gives 0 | 10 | 64.3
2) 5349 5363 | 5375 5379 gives 17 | 15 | 0.8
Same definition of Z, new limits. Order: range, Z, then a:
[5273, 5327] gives -3.19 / 18.9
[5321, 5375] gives -2.07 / 6.7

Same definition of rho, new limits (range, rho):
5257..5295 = 5286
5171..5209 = 5190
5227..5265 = 5256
